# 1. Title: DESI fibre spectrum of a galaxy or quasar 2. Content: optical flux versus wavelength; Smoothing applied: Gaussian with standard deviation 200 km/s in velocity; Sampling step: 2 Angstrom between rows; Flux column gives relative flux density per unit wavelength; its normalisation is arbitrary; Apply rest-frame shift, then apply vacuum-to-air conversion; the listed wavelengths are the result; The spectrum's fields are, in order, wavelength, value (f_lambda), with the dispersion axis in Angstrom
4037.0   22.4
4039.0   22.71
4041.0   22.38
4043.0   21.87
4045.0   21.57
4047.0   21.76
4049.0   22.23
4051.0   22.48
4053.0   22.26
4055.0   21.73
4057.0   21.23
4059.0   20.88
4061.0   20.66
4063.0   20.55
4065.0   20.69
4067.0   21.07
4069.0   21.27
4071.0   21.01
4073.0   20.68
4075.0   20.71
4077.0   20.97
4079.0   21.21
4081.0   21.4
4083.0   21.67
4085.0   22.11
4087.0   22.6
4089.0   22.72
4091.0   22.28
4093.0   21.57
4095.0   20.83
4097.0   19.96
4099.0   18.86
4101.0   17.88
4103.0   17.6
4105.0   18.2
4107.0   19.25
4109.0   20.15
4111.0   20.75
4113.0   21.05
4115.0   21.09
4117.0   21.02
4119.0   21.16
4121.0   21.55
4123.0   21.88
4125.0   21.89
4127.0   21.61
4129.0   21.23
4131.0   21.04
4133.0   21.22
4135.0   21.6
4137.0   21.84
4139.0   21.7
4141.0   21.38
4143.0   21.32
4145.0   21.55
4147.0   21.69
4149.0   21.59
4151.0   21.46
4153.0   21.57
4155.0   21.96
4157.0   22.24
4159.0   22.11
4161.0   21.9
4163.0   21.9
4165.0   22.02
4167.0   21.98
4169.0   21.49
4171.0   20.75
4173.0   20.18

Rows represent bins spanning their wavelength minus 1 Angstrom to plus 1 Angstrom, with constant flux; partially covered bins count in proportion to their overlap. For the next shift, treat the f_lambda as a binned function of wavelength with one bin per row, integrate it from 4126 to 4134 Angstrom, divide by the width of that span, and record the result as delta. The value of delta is 21.3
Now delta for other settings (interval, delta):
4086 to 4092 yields 22.5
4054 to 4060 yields 21.3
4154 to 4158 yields 22.1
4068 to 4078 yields 20.9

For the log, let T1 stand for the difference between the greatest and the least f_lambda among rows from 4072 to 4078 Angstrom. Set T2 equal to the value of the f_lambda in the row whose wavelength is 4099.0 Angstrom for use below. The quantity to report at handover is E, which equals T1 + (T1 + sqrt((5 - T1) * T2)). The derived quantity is 10.0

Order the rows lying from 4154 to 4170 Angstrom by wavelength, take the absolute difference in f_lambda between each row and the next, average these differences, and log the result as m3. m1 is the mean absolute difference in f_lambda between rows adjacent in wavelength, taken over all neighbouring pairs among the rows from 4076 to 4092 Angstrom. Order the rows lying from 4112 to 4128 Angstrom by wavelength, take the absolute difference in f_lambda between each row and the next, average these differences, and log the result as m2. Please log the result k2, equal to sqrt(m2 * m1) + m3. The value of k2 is 0.42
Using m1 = 0.31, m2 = 0.18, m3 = 0.18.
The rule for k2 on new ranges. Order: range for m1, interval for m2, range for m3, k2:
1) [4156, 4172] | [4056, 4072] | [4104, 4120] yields 0.68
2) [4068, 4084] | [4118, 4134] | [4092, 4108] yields 1.04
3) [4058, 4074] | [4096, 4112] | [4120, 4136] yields 0.68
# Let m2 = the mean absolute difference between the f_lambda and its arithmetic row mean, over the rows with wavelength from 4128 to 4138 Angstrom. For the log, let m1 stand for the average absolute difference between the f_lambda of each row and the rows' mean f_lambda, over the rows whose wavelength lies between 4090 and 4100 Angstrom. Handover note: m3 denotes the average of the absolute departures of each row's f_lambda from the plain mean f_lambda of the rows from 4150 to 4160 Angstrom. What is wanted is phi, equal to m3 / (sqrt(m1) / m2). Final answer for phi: 0.1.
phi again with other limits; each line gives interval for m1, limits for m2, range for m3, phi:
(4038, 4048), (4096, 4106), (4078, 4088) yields 0.5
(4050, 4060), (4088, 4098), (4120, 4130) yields 0.2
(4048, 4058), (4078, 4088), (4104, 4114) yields 0.6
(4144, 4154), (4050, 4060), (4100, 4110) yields 2.0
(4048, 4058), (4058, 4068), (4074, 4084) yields 0.1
